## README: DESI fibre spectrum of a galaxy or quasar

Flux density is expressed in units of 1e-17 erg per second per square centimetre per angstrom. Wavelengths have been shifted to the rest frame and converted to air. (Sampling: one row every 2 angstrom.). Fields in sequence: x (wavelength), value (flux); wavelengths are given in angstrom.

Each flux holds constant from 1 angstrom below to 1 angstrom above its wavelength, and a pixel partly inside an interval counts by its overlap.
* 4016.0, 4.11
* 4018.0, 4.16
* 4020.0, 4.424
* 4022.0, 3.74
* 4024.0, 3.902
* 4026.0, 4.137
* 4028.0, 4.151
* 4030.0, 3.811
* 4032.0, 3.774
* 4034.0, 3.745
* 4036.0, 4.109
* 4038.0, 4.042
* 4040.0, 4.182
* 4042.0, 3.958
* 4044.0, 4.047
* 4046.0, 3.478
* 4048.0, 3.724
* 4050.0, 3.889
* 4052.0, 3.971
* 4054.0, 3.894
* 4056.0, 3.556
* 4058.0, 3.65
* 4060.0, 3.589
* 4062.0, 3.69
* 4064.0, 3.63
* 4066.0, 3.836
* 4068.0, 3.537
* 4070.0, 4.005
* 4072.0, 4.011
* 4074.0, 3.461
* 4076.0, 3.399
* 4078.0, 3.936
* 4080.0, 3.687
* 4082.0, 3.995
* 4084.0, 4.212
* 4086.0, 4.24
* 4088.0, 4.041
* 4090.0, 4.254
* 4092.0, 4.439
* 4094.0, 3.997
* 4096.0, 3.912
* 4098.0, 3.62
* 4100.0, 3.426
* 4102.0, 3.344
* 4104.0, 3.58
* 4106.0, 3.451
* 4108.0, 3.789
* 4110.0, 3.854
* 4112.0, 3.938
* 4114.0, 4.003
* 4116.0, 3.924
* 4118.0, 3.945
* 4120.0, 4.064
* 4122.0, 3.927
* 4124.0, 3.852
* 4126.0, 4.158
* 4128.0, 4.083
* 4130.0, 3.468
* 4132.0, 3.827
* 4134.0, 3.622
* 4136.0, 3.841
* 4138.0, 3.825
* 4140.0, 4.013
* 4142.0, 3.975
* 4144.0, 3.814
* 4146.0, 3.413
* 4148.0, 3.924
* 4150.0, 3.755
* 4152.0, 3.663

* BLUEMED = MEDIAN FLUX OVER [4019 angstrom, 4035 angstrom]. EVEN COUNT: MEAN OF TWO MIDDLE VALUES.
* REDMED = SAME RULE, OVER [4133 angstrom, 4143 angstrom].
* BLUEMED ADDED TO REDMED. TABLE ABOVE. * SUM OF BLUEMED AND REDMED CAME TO 7.70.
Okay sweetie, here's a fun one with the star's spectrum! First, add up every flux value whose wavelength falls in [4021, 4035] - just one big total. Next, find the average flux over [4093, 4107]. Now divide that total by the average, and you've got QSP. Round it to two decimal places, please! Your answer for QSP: 7.53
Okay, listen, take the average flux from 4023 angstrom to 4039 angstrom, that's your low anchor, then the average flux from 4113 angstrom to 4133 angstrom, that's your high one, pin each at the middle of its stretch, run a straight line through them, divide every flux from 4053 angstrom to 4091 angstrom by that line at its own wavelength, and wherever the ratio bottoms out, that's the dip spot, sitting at 4076.0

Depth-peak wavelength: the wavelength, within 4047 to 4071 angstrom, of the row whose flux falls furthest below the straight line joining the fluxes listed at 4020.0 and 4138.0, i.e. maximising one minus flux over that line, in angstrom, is 4056.0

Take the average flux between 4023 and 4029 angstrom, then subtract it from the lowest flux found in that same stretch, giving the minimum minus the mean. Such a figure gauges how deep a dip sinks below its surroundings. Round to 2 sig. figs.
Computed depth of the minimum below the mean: -0.16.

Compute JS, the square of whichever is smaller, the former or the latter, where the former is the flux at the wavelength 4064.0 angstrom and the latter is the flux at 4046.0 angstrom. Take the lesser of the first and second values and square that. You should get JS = 12.1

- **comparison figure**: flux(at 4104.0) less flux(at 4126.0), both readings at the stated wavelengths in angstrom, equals -0.58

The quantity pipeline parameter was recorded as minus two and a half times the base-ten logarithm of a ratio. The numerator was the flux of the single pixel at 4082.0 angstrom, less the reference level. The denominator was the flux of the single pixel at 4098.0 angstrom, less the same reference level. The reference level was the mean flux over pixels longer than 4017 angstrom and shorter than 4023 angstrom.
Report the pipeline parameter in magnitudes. 2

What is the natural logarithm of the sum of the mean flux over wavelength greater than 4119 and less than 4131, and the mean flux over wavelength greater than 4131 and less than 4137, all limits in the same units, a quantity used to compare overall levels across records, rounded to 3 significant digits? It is 2.04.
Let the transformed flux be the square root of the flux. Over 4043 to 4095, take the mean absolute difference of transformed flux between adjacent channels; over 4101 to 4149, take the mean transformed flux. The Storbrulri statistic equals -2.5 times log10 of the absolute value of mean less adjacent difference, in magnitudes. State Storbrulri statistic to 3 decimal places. -0.694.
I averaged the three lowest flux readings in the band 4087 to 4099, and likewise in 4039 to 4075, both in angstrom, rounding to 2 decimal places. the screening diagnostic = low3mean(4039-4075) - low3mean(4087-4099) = -0.35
